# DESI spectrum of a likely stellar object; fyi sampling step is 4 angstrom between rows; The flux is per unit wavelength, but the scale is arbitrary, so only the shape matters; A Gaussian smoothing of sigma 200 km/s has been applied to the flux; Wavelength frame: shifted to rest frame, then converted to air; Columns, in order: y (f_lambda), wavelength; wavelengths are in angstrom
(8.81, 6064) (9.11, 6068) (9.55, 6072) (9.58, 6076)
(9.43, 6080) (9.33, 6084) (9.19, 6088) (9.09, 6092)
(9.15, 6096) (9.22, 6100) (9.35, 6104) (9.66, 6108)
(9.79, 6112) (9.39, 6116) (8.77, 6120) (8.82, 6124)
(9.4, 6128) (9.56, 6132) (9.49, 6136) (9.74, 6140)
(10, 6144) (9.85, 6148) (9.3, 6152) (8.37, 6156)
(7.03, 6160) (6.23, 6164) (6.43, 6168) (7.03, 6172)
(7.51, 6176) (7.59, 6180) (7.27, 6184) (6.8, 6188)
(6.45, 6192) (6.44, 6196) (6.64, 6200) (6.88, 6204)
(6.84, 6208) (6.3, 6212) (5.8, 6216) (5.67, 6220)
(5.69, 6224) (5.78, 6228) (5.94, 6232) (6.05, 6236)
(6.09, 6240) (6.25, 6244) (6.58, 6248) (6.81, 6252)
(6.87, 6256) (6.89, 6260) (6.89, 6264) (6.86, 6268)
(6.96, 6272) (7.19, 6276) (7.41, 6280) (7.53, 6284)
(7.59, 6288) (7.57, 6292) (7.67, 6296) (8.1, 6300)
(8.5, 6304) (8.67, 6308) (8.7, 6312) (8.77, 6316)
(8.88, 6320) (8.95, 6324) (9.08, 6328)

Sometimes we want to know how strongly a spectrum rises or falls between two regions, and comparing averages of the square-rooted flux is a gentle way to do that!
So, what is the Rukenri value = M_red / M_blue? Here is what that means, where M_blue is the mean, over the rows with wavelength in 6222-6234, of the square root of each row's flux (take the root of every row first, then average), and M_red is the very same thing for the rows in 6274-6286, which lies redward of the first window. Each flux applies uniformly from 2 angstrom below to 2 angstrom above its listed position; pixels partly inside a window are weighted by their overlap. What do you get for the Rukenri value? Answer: 1.13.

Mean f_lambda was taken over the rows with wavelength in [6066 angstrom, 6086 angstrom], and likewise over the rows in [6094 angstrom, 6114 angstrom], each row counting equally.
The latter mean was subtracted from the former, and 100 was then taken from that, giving -100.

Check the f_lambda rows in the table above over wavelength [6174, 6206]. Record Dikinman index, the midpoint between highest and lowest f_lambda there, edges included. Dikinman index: 7.0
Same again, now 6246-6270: 6.7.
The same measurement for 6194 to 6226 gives 6.3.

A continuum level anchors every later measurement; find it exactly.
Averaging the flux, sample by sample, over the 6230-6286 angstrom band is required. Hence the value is 6.7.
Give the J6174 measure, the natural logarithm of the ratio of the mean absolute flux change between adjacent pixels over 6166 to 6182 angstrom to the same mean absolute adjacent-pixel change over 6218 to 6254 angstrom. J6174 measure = 1.0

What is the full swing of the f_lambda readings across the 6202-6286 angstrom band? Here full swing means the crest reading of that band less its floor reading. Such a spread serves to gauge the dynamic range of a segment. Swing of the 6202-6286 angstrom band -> 1.9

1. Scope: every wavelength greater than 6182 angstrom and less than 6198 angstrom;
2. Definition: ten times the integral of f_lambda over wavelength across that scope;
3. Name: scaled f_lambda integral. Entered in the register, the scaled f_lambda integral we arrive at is 1078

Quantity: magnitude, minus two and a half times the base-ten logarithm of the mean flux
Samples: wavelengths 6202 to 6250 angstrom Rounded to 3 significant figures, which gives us -1.97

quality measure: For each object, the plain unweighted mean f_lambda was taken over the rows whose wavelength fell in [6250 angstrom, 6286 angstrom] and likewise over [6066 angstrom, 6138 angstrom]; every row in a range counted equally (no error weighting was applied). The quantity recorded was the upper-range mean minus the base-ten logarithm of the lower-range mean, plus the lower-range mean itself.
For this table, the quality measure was 15.4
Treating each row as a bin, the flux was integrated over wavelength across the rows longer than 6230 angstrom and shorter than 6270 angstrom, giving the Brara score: 261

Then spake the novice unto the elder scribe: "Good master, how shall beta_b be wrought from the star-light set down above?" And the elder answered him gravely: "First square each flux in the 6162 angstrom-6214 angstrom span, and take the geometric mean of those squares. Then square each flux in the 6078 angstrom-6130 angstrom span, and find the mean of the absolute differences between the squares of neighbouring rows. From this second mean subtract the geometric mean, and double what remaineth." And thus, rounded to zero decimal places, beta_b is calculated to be -84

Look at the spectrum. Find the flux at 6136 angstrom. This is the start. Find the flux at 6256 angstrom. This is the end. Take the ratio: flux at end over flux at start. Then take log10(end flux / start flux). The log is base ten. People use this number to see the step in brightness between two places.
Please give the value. -0.140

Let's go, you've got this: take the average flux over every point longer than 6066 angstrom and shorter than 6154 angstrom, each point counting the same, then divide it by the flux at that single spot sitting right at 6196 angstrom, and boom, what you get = 1.46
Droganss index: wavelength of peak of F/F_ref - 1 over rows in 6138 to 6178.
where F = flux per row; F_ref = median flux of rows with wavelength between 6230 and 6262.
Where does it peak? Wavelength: 6144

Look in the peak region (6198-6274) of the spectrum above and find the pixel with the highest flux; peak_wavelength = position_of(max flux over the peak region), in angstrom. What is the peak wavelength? 6272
